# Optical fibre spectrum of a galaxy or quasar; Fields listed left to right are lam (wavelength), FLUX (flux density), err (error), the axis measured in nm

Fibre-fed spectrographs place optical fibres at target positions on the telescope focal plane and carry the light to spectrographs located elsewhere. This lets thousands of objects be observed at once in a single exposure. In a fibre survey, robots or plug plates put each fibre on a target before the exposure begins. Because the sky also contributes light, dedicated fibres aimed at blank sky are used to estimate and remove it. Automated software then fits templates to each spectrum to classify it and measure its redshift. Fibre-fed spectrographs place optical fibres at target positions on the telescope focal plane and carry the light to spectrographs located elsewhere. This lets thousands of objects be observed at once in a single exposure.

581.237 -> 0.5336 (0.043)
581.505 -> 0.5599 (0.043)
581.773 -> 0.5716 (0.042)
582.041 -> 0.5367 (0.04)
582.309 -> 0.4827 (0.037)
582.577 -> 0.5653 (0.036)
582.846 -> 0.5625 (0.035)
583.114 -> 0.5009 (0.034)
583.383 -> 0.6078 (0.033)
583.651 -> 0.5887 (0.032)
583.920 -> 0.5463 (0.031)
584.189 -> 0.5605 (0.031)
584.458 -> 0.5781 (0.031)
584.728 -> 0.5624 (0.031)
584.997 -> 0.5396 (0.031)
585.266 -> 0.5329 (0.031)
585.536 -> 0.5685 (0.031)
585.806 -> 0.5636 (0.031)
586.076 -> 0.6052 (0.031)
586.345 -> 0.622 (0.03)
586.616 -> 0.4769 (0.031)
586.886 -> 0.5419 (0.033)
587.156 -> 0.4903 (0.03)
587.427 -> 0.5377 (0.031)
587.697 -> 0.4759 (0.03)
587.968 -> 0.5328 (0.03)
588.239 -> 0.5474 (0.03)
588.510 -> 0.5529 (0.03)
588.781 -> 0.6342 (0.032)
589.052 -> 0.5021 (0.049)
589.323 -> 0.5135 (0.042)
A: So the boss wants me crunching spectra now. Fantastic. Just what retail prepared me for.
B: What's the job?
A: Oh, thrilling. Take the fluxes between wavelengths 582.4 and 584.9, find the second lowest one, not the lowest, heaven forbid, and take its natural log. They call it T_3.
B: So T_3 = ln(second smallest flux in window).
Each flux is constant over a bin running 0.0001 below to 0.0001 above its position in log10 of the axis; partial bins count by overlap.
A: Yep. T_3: -0.60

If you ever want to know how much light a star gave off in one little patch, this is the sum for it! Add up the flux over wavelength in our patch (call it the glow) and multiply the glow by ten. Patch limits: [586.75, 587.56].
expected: 4.24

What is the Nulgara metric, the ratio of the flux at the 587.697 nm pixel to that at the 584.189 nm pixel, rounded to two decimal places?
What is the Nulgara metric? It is 0.85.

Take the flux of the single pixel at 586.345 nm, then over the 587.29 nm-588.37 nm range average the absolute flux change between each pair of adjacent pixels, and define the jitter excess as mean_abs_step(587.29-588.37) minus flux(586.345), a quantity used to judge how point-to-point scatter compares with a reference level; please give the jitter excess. -0.578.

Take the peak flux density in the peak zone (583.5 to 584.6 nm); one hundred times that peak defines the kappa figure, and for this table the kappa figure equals 59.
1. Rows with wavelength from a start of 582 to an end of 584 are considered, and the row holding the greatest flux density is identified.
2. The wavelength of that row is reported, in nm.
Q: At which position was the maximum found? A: 583.383 nm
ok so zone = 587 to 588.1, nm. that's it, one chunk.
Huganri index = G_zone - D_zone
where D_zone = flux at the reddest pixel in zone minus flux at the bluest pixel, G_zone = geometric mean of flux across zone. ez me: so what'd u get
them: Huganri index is 0.47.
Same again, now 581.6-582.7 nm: 0.54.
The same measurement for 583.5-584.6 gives 0.58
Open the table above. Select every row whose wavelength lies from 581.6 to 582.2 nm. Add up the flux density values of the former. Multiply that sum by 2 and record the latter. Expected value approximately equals 2.22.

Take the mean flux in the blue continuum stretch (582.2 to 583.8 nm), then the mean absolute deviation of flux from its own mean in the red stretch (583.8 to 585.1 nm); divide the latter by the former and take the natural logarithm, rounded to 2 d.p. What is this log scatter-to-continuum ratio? -3.87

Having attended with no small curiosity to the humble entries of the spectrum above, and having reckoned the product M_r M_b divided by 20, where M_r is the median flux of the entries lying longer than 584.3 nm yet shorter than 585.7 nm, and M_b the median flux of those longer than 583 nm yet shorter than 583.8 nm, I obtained 0.0166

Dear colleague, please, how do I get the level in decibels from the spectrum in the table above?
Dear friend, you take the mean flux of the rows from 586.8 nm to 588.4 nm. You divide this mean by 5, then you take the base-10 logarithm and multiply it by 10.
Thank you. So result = -9.82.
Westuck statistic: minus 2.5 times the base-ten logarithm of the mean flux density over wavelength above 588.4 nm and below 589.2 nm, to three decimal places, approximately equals 0.624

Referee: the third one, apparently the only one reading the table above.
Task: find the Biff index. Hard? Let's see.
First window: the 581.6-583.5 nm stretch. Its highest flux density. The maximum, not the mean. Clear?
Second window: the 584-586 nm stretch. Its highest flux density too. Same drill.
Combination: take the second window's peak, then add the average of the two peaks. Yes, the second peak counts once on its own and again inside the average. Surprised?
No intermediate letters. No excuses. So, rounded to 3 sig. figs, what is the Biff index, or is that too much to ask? 1.17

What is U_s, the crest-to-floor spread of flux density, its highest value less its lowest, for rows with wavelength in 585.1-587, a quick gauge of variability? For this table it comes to 0.145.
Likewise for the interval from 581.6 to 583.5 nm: 0.125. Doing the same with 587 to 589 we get 0.158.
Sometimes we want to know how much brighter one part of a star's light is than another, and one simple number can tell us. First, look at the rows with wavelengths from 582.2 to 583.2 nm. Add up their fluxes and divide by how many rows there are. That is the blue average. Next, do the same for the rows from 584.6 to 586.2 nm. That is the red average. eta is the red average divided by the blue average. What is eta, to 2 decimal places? 1.06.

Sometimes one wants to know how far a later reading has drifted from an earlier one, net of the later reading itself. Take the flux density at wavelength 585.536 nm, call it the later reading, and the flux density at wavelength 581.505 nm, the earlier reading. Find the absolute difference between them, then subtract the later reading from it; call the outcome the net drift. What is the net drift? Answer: -0.560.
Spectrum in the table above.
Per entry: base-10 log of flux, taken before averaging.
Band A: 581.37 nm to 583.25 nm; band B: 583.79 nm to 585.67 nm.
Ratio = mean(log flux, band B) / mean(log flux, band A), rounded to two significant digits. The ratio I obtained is 0.95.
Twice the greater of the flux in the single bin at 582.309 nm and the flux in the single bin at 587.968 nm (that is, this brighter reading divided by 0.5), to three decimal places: 1.066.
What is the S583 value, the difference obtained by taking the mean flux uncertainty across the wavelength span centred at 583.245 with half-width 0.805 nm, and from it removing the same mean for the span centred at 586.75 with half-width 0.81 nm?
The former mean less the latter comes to 0.0025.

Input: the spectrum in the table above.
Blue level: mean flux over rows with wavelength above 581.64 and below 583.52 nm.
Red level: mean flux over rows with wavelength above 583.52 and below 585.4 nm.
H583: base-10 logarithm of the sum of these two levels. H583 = 0.043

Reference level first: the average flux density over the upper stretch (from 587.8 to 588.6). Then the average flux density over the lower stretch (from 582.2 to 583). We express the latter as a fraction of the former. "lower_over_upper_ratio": 0.99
